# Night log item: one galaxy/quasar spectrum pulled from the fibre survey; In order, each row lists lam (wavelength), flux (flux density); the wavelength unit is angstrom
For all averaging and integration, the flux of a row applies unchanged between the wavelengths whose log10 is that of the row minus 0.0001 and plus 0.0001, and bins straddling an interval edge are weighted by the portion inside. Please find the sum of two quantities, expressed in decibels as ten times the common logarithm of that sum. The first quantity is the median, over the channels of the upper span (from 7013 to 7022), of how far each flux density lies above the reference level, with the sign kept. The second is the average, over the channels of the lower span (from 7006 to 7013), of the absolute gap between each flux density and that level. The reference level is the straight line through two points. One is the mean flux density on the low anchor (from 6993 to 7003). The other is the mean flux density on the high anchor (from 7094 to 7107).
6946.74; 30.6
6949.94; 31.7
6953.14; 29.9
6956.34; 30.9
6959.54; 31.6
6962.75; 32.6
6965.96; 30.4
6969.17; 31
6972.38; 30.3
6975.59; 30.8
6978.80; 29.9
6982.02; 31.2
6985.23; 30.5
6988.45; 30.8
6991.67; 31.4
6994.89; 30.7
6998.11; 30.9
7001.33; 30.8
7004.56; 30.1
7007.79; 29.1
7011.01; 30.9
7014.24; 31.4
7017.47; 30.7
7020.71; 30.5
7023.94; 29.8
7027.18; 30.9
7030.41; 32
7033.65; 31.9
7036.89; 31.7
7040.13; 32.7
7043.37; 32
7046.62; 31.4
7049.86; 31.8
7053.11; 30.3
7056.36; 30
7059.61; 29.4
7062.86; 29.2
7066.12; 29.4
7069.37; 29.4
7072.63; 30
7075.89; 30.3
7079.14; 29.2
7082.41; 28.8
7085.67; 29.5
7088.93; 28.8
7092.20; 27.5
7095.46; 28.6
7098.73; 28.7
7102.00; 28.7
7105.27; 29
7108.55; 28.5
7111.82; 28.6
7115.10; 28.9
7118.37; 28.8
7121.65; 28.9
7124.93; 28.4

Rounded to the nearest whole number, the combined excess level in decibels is 1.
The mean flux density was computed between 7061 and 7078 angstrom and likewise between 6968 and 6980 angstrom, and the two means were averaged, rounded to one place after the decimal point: 30.1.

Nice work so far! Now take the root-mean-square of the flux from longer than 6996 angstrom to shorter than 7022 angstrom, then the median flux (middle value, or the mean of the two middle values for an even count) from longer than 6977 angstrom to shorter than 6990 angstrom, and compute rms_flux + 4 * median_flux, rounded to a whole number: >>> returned 153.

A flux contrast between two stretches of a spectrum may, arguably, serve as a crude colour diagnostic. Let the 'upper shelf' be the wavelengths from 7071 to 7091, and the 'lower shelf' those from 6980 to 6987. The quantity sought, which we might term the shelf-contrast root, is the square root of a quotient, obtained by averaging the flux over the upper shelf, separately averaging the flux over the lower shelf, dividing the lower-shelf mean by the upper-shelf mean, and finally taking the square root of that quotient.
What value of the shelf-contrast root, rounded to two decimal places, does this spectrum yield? 1.02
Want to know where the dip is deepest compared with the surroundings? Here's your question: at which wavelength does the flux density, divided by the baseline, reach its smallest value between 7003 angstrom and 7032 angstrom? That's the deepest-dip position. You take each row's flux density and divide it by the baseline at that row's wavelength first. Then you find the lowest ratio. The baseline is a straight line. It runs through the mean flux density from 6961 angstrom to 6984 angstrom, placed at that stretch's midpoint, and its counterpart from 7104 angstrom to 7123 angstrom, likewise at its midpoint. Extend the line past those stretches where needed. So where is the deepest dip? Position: 7007.79 angstrom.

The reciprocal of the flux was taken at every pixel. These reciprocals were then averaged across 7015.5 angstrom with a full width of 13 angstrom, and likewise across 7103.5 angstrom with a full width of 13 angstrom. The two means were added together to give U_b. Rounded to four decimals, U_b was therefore 0.0672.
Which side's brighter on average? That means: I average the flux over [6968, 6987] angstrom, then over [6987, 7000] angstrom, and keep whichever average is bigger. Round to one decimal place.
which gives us 31.0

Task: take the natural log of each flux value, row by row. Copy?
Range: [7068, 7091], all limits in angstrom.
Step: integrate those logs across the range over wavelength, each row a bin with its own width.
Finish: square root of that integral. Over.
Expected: 8.8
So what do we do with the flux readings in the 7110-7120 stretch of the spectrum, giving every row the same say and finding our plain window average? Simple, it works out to 28.8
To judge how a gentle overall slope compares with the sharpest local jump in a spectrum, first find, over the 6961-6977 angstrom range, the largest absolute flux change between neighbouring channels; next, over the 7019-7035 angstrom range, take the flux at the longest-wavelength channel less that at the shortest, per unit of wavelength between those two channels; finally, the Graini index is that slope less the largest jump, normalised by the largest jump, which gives -0.95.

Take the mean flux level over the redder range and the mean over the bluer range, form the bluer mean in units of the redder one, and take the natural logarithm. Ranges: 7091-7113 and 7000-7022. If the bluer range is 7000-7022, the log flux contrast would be 0.07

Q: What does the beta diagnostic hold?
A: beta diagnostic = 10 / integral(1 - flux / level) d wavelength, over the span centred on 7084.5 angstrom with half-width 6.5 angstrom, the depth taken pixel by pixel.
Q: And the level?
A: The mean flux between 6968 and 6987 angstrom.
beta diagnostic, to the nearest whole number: 15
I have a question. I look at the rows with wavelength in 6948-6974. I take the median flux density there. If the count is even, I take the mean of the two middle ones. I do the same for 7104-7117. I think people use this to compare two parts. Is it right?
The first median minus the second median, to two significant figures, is 2.2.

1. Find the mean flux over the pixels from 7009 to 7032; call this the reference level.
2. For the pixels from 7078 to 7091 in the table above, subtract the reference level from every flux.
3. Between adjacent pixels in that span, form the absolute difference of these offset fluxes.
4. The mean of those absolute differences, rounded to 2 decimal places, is 0.60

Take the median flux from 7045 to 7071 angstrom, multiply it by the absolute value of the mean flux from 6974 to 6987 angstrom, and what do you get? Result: 909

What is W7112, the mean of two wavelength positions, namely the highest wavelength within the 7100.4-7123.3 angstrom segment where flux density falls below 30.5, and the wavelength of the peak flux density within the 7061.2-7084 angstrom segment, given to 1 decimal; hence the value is 7098.8 angstrom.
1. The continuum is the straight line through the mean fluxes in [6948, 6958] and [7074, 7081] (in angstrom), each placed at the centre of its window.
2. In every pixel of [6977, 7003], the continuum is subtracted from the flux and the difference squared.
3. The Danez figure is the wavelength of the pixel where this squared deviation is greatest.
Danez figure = 6991.67 angstrom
